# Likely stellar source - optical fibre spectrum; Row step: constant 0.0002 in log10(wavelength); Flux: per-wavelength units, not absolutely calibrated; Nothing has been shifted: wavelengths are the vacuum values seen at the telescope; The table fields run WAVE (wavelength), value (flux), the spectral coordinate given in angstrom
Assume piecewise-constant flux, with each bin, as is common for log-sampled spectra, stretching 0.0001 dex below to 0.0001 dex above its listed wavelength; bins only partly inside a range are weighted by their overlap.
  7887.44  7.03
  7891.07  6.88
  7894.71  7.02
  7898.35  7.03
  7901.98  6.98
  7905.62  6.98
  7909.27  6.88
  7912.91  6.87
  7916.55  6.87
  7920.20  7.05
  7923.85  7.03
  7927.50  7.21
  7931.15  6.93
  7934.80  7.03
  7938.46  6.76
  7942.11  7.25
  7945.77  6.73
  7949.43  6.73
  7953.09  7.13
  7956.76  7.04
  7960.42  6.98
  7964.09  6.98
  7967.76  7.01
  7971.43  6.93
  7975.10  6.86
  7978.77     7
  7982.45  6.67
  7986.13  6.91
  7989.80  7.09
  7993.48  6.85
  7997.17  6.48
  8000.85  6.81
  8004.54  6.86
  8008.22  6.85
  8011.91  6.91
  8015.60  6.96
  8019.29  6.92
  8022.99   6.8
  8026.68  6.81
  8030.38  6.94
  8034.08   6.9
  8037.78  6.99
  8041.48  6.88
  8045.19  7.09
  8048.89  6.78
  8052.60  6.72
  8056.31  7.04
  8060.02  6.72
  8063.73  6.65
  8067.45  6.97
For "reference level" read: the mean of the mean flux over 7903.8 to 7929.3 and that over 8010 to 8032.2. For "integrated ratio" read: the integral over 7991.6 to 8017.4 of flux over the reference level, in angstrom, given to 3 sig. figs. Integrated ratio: 25.4 angstrom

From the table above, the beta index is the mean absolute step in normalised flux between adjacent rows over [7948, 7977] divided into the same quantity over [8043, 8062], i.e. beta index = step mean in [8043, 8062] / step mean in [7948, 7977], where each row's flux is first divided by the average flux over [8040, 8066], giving 2.4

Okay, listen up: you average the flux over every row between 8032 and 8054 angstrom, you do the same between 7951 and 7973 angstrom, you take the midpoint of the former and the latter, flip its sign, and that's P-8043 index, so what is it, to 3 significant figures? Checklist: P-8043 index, -6.95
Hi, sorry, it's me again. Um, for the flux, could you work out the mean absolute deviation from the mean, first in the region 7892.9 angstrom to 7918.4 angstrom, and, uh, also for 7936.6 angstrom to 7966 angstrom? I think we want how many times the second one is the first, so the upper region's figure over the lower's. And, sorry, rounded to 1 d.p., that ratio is 2.5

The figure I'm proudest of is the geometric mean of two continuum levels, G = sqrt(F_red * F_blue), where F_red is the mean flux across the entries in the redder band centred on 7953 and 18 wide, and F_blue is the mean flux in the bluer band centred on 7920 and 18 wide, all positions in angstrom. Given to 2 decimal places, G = 6.96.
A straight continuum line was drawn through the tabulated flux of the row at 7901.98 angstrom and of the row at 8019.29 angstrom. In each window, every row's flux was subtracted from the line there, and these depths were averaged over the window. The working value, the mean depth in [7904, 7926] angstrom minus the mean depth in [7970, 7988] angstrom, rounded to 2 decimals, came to -0.04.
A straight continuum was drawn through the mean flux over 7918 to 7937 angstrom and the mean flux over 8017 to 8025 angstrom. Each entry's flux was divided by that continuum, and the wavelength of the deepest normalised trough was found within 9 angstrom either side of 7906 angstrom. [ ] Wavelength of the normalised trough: 7912.91 angstrom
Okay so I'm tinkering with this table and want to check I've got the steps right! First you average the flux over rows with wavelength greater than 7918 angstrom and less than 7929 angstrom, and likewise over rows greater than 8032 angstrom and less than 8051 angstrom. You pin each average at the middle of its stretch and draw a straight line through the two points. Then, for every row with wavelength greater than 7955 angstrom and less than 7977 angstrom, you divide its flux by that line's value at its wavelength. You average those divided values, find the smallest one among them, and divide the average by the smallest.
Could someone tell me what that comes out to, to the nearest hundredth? 1.01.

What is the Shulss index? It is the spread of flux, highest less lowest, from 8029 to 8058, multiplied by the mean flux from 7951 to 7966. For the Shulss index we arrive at 2.6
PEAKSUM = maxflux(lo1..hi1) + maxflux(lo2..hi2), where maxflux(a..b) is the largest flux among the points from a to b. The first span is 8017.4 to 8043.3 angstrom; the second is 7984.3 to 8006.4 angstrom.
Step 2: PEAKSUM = 14.08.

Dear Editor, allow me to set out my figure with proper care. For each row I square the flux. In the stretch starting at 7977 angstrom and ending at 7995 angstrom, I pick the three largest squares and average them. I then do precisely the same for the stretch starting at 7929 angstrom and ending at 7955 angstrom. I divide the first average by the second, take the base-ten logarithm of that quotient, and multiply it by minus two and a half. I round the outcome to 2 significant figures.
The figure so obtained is 0.042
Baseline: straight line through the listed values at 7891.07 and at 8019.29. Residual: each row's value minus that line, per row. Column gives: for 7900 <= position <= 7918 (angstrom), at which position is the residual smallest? 7916.55 angstrom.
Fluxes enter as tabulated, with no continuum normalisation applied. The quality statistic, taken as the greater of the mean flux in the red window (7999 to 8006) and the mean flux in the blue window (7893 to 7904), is 7.01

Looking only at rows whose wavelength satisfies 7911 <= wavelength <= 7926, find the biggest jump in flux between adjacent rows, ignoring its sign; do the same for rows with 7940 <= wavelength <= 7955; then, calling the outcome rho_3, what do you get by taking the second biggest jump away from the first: -0.34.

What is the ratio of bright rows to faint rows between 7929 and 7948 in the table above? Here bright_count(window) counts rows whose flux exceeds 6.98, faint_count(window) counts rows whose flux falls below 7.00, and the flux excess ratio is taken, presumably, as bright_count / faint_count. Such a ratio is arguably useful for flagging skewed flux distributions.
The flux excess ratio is 0.7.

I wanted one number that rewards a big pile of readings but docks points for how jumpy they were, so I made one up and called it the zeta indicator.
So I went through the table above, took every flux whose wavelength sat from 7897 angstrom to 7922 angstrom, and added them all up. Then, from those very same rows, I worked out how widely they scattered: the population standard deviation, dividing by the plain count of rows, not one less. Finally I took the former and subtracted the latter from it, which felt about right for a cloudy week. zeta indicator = 48.59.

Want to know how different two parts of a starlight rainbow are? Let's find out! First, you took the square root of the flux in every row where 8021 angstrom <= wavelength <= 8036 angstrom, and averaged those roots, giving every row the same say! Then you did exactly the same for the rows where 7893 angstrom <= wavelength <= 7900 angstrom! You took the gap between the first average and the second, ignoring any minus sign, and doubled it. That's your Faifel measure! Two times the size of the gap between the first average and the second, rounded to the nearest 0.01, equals 0.06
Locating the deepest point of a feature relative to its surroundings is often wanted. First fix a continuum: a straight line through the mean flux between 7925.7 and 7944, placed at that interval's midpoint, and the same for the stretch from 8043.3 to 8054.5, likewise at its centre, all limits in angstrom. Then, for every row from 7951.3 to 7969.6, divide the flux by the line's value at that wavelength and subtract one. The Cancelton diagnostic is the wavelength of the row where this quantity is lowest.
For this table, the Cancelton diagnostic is 7960.42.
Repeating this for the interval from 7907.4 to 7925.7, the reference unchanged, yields 7912.91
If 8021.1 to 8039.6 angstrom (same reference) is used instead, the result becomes 8022.99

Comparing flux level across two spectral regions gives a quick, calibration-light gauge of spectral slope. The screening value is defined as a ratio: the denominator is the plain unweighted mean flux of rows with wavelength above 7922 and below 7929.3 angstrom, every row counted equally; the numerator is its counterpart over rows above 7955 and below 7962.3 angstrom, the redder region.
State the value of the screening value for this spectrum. 0.985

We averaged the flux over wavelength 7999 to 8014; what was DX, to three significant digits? 6.86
